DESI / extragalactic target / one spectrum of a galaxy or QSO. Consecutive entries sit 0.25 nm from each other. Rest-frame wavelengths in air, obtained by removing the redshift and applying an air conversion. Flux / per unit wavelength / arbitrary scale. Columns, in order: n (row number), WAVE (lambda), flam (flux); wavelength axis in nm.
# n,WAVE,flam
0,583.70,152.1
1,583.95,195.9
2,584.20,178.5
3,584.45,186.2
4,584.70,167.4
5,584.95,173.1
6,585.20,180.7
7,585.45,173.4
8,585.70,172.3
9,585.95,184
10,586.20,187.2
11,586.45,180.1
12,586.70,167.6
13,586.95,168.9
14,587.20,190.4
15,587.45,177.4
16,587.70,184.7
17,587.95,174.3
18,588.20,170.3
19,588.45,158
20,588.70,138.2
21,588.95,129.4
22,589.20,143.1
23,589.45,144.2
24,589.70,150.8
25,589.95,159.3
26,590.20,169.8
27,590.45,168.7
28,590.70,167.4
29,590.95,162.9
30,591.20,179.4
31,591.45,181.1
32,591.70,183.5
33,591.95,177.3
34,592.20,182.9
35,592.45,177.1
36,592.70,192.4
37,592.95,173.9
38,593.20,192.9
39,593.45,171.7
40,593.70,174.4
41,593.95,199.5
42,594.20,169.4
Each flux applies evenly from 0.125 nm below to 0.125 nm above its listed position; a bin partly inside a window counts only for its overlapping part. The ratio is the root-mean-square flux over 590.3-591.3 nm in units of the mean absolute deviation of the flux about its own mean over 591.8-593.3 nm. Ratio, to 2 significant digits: 26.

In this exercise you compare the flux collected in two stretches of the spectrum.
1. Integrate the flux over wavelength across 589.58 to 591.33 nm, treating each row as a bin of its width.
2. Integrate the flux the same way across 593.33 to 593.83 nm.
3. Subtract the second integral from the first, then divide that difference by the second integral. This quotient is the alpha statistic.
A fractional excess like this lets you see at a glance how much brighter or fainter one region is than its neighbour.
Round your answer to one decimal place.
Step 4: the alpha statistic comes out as 2.3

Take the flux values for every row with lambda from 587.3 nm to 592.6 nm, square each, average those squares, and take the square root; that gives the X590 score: 166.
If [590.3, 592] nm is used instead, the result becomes 174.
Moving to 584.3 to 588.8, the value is 175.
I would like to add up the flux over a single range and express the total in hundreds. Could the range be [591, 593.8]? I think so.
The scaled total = 20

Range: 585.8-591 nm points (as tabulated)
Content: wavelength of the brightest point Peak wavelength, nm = 587.20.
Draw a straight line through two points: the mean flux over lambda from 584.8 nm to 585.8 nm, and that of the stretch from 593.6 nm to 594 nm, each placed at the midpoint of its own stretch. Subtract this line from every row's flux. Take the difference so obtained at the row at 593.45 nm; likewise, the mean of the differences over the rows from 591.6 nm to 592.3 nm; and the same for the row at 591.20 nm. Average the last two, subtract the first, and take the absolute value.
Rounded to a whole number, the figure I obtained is 11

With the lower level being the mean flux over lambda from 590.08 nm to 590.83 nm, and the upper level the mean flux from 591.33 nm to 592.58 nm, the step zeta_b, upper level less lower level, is 12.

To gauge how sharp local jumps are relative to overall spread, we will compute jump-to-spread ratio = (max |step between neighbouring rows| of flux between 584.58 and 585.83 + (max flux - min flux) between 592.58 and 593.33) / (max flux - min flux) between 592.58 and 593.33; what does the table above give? 1.4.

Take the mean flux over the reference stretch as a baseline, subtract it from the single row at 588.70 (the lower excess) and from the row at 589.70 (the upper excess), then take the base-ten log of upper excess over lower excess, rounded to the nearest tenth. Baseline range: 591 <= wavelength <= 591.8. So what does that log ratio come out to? -0.2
